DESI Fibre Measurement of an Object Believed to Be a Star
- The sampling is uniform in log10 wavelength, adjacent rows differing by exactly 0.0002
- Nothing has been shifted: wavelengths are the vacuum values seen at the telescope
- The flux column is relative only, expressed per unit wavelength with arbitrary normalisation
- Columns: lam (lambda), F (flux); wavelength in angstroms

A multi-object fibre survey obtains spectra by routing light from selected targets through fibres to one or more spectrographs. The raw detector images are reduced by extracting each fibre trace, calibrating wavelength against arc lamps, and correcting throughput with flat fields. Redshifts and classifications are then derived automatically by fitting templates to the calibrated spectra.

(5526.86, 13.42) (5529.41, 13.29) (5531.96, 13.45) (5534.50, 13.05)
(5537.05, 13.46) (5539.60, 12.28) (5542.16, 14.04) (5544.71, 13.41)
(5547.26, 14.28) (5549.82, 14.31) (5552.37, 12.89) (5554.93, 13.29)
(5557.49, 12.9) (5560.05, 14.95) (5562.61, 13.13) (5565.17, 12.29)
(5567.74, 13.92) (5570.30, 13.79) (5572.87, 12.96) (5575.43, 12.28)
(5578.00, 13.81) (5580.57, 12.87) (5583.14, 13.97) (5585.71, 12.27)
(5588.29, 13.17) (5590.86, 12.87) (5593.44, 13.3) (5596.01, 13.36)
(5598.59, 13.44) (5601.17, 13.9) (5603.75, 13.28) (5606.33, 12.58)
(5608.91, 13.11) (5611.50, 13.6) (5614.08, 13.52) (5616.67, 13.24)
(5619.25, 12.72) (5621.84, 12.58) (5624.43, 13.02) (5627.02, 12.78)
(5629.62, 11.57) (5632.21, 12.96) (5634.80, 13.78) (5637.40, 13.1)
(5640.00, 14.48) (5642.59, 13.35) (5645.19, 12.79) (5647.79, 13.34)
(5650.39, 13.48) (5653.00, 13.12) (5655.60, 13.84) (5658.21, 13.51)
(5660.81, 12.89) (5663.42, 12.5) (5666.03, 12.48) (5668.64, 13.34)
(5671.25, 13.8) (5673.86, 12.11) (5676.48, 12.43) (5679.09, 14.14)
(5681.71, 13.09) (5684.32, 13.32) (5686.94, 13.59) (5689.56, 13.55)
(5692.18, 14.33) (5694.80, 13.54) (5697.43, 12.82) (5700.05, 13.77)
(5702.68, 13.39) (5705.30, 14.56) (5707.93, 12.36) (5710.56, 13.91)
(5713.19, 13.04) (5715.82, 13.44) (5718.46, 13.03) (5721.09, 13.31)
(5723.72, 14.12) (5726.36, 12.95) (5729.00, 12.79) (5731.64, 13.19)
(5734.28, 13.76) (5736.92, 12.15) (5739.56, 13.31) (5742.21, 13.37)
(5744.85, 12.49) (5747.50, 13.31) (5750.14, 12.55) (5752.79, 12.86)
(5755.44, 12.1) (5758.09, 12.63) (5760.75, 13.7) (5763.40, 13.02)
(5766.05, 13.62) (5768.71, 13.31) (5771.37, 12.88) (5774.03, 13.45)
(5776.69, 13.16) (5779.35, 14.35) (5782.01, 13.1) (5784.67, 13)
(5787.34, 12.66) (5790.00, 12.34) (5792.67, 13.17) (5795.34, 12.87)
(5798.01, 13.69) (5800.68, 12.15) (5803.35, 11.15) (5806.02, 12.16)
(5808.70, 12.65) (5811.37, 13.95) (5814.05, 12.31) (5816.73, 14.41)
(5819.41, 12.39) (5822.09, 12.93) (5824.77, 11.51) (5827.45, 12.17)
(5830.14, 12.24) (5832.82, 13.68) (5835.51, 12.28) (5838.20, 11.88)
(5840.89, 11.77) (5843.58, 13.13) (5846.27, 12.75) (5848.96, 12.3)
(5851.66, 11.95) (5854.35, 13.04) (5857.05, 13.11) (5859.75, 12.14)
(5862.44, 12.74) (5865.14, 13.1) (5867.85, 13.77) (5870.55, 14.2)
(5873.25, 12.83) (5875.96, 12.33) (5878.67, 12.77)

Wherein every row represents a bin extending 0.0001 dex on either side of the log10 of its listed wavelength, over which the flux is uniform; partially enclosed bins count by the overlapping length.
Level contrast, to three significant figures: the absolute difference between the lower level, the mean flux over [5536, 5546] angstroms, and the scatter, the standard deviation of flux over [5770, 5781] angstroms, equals 12.7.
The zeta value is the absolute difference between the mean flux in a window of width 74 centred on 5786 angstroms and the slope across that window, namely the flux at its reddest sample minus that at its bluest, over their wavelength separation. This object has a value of 12.94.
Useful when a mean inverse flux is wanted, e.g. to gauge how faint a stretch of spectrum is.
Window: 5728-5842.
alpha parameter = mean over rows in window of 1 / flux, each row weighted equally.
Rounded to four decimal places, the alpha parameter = 0.0781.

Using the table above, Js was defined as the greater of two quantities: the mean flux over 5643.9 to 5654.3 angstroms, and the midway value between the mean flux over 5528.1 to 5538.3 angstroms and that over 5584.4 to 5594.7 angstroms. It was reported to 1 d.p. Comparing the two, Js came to 13.2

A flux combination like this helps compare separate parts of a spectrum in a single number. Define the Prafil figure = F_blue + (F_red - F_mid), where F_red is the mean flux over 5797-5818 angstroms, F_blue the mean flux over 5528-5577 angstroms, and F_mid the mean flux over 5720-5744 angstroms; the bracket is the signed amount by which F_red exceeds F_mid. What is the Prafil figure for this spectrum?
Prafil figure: 13.0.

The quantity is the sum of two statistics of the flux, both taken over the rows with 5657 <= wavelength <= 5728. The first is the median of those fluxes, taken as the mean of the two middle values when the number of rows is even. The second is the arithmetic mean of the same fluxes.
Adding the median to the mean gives 26.6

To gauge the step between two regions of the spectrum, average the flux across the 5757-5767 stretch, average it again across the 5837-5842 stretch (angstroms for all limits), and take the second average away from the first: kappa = 1.42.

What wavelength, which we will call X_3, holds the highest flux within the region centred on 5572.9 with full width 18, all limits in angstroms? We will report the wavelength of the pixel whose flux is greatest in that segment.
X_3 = 5567.74 angstroms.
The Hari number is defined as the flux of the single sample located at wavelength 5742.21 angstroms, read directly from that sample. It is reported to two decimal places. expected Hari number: 13.37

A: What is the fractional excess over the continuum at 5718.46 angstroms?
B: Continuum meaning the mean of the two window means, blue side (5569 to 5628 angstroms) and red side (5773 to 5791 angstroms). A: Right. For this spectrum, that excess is -0.01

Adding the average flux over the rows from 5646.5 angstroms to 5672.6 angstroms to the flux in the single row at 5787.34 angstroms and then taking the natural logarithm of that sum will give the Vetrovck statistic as 3.25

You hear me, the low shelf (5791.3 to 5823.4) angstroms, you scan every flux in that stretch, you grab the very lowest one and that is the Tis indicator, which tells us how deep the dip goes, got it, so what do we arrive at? 11.15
